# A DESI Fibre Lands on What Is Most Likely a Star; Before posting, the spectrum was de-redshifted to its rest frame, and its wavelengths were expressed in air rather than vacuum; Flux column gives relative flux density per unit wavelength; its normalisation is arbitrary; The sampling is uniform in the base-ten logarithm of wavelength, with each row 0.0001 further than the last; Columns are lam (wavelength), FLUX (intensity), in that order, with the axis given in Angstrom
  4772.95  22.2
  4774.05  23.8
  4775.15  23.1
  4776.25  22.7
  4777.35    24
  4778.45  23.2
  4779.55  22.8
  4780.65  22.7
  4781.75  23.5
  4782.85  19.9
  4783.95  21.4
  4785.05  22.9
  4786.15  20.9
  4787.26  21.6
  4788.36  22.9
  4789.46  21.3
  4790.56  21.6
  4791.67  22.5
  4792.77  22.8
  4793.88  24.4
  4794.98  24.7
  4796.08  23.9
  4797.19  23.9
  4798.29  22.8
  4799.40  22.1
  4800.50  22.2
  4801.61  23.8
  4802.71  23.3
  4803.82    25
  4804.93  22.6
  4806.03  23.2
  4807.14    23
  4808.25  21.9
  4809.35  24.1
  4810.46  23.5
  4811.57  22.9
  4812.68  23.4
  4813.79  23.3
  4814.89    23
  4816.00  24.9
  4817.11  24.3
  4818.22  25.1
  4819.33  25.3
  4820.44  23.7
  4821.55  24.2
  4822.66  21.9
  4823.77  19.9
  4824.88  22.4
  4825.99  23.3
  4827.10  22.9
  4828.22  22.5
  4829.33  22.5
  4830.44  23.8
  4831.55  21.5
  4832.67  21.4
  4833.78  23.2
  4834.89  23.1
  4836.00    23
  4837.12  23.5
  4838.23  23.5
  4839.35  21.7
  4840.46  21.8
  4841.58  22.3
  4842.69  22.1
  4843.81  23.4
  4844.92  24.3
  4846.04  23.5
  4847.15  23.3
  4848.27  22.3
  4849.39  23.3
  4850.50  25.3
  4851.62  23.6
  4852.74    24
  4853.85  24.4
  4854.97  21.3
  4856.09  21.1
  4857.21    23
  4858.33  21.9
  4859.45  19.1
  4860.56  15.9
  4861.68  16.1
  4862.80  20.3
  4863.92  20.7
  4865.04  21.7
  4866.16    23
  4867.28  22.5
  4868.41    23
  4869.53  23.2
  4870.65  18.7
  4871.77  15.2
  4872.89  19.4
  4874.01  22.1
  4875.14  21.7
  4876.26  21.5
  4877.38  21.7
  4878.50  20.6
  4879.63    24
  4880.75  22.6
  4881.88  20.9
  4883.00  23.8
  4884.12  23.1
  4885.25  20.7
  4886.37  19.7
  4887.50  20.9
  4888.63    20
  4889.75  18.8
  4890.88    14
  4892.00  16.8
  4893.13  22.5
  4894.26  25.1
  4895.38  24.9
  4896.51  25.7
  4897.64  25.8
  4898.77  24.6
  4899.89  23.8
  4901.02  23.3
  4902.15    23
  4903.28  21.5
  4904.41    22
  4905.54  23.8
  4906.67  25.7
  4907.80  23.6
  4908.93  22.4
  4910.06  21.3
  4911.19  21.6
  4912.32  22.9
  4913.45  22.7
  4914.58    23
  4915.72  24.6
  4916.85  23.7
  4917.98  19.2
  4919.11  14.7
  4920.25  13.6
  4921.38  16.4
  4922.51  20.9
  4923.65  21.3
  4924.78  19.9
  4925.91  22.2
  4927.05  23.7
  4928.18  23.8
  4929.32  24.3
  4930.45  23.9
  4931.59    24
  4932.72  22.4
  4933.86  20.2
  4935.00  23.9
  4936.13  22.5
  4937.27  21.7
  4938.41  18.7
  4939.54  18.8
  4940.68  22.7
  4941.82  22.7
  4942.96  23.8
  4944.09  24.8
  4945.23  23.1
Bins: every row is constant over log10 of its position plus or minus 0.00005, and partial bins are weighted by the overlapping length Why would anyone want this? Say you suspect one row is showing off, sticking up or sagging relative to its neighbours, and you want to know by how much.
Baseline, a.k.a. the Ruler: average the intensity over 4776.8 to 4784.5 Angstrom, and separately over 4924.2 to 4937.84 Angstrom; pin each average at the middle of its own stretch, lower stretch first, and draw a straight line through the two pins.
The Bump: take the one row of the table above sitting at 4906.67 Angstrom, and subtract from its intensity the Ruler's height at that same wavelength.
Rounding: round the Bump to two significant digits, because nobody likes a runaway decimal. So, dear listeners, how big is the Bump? 3.0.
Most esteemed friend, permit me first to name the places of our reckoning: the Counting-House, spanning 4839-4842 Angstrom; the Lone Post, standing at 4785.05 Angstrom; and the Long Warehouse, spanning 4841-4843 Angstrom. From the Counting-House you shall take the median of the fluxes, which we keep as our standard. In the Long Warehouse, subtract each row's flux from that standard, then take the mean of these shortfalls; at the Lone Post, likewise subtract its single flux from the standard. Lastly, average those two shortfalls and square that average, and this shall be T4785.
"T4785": 0.6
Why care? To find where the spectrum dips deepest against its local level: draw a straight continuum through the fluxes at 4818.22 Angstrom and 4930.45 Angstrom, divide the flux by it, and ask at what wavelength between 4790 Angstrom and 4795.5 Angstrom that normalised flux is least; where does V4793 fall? 4790.56 Angstrom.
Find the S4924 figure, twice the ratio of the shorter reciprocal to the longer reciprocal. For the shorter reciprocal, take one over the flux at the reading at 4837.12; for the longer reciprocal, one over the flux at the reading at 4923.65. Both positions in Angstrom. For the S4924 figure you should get 1.81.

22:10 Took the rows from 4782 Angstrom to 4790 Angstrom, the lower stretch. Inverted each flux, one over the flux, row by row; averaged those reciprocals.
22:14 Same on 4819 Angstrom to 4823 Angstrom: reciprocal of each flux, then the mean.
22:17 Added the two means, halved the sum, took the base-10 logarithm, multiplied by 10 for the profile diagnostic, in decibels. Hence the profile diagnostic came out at -13.5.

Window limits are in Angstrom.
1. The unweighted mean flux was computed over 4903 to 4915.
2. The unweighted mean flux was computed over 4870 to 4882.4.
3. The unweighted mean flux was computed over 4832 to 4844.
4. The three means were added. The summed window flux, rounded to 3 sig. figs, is 66.2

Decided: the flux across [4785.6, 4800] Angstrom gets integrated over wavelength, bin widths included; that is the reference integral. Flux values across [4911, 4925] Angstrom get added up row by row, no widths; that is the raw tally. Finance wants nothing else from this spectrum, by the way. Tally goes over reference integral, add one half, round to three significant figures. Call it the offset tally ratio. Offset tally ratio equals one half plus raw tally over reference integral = 1.31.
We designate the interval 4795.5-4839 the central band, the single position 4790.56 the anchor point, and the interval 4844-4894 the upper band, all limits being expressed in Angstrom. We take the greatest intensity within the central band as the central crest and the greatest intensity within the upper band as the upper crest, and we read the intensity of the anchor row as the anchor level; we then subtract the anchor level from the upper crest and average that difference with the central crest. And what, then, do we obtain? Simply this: 14.5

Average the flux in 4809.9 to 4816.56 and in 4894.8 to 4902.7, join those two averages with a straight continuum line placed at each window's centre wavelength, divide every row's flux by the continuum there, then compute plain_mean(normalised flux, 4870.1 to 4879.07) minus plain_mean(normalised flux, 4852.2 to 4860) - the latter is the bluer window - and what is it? -0.091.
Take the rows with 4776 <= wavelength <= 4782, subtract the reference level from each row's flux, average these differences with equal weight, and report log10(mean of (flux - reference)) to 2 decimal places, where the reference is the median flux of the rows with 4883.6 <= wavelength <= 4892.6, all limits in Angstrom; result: 0.52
